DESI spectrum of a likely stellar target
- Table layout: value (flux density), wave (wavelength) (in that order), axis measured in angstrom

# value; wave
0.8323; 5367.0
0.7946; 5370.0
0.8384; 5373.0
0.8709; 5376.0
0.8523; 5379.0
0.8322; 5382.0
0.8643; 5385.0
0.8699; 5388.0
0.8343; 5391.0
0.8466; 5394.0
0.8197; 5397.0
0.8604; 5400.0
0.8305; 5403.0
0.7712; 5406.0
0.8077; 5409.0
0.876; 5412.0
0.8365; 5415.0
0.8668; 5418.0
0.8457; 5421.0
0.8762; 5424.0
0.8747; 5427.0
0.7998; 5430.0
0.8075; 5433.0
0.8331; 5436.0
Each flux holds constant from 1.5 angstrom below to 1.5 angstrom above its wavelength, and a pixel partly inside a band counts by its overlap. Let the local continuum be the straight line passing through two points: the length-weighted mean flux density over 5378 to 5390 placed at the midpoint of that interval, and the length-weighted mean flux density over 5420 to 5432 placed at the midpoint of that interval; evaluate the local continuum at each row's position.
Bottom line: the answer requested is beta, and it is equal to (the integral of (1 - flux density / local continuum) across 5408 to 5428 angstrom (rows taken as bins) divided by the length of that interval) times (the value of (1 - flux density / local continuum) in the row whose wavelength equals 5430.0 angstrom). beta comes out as -0.0004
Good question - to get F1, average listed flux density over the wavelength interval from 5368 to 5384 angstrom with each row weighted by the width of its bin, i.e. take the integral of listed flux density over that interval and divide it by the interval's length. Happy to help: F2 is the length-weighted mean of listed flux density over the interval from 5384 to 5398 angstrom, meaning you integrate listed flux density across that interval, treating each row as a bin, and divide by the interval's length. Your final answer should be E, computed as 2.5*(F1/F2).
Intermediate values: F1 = 0.838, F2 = 0.847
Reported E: 2.474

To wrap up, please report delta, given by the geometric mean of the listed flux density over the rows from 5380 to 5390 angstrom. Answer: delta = 0.86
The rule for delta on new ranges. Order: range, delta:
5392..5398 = 0.83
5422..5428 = 0.88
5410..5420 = 0.86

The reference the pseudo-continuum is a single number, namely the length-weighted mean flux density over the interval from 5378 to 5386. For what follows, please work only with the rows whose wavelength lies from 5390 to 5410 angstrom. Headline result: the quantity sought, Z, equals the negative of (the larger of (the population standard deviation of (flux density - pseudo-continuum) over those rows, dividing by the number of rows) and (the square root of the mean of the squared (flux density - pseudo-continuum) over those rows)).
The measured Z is -0.036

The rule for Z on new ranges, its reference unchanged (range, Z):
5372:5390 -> -0.016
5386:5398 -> -0.019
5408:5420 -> -0.027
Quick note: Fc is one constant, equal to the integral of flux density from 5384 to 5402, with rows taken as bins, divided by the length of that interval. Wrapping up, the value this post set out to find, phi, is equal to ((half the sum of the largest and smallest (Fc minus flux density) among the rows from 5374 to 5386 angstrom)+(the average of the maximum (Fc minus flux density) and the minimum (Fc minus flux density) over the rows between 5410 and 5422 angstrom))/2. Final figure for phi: -0.006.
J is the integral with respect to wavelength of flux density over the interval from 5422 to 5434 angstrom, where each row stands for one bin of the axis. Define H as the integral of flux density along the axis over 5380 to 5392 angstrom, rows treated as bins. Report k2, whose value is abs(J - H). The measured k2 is 0.12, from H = 10.2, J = 10.1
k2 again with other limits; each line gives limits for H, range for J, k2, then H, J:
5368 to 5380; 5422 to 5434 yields 0.04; 10.1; 10.1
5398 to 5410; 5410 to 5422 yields 0.44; 9.8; 10.3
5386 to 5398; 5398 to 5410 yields 0.32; 10.1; 9.8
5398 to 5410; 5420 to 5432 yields 0.35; 9.8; 10.2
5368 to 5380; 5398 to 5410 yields 0.24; 10.1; 9.8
